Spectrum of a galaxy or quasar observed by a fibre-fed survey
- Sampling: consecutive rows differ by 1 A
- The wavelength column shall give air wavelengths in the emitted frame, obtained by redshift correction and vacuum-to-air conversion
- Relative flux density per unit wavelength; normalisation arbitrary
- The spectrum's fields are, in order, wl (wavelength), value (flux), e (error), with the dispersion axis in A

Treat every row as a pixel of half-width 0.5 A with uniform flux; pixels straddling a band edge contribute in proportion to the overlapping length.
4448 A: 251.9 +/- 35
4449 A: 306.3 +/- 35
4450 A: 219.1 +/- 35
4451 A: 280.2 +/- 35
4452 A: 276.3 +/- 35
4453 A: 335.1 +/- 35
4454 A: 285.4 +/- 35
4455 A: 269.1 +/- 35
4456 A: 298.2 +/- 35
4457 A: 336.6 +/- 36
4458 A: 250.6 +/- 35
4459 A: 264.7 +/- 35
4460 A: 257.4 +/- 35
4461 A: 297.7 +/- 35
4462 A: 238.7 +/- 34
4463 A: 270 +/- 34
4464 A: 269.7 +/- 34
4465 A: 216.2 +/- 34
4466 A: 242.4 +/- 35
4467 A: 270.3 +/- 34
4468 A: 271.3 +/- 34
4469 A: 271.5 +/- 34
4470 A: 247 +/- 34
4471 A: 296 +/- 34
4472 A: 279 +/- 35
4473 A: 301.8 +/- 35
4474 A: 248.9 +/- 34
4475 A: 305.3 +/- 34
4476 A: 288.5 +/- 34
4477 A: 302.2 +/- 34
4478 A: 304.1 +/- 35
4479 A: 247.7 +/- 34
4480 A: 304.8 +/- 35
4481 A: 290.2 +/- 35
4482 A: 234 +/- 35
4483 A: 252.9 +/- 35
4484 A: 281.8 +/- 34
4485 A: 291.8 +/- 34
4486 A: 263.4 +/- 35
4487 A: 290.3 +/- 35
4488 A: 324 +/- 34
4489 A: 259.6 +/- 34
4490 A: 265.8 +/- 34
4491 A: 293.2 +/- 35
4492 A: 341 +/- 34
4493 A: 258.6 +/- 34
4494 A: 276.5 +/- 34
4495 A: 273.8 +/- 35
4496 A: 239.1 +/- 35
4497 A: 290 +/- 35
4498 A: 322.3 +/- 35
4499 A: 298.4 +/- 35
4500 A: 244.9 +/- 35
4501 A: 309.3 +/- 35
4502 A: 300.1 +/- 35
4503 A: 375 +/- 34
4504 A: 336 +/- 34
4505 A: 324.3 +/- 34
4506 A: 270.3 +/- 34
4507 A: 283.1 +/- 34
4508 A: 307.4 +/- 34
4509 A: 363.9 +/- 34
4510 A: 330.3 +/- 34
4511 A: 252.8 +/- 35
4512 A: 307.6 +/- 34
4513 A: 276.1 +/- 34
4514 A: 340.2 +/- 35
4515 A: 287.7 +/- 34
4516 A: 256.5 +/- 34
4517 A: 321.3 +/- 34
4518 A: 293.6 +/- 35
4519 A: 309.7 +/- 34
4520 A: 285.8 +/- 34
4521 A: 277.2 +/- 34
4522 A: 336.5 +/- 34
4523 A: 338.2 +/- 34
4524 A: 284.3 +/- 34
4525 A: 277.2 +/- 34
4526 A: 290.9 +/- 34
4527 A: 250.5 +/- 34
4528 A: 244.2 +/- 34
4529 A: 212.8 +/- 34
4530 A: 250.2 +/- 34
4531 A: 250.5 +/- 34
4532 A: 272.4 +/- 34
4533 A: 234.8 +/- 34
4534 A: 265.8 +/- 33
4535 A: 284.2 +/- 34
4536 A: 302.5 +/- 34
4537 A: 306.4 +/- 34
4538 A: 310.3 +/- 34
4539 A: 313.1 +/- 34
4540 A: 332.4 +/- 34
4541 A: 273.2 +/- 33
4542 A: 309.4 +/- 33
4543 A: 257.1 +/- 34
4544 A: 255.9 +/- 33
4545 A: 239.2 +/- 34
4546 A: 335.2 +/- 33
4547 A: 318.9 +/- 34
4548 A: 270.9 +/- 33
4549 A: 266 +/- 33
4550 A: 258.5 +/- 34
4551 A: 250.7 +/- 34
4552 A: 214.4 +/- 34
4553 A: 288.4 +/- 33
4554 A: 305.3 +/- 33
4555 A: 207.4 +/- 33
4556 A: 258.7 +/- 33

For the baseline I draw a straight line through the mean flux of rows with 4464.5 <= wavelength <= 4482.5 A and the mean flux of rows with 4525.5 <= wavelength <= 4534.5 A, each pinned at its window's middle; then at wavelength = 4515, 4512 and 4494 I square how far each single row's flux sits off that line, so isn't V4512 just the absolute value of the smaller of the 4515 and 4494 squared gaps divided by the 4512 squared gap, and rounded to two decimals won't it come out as 0.05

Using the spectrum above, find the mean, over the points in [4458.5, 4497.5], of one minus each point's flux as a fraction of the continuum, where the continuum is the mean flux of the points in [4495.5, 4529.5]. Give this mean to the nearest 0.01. 0.07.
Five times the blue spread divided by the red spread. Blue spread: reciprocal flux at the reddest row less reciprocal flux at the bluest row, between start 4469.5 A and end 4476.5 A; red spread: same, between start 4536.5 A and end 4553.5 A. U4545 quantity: -14.3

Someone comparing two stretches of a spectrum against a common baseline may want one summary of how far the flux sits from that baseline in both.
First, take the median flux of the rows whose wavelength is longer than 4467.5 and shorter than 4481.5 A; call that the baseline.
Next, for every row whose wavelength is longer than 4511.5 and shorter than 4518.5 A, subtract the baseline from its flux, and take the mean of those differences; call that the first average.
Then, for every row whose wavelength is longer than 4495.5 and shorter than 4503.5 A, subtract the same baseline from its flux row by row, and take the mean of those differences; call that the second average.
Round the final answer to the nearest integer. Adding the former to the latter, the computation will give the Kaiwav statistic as 16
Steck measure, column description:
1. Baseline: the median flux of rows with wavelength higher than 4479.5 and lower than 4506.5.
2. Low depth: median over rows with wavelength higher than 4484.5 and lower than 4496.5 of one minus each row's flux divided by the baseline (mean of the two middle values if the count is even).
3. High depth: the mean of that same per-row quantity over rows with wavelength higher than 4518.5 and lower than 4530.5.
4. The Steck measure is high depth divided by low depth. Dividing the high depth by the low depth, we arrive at 1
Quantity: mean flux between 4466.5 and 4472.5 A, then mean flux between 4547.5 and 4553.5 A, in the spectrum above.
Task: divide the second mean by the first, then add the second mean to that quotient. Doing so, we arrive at 259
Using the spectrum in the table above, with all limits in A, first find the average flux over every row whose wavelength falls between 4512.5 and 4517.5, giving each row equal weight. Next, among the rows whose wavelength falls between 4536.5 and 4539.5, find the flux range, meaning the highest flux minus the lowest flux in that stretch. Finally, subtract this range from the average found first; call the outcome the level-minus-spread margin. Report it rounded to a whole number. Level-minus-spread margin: 290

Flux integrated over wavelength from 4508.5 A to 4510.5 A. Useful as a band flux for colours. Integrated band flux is 694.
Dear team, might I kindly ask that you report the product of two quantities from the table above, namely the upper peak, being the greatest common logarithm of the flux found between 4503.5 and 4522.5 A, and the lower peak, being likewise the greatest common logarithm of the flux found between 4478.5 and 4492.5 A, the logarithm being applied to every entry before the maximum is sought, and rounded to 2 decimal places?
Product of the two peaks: 6.49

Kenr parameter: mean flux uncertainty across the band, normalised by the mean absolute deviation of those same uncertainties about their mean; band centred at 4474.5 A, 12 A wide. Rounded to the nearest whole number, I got 77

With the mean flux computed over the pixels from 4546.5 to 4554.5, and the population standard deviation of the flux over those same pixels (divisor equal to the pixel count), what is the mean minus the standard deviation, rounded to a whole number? 241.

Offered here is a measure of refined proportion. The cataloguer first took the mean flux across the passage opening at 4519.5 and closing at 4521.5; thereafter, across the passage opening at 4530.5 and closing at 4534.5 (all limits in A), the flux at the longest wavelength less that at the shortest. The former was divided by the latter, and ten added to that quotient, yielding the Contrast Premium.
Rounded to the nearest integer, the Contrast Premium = 28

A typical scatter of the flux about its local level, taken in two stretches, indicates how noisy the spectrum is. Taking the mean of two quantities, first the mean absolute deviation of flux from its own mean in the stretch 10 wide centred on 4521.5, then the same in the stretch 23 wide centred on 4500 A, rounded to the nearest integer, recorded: 25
